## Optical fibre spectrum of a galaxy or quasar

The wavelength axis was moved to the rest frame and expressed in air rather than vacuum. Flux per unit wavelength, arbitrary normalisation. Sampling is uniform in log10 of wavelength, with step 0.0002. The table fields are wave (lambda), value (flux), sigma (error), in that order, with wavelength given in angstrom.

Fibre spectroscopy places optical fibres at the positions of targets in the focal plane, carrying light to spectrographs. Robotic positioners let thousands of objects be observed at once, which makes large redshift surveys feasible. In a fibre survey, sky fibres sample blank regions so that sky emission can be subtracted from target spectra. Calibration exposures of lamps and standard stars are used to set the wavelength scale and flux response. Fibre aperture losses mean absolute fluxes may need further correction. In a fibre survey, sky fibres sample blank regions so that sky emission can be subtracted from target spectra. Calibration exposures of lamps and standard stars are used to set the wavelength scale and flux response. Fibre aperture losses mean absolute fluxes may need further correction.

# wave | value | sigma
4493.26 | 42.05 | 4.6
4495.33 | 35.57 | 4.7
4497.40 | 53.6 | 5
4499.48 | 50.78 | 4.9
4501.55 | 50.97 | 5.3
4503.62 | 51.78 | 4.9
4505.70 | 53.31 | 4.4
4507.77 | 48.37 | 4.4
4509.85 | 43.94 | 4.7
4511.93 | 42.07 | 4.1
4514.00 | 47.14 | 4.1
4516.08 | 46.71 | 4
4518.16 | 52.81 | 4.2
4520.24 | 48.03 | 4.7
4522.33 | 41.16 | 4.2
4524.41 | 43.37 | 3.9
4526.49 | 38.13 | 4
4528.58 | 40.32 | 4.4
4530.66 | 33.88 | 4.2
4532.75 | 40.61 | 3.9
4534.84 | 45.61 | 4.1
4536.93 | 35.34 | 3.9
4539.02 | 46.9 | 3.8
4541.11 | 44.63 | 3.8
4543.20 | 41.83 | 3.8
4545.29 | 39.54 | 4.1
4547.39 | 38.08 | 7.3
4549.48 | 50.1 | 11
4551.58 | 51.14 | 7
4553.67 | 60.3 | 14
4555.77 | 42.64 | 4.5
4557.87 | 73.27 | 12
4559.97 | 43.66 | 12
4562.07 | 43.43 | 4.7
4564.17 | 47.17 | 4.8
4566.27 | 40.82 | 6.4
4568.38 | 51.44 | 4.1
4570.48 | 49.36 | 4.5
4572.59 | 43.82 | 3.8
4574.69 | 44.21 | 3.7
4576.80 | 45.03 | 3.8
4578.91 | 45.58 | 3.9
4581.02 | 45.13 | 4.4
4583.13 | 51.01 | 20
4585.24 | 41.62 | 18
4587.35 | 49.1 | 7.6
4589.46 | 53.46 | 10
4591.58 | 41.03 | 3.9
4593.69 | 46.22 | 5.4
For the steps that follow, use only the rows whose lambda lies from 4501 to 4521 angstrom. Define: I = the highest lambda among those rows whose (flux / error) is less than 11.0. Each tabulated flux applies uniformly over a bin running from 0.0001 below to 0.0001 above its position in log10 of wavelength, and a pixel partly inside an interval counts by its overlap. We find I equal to 4520.24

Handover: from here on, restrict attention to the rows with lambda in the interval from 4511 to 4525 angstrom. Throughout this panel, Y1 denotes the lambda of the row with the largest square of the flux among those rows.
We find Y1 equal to 4518.16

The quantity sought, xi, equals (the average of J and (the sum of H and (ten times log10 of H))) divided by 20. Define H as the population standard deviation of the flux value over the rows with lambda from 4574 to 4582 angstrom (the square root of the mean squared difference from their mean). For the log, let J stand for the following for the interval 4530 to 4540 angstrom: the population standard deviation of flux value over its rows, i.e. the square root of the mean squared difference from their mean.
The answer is 0.07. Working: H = 0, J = 5.2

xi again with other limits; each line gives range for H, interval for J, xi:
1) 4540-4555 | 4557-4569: 0.67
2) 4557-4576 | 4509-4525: 0.56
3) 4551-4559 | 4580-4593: 0.66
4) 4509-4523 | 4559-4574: 0.32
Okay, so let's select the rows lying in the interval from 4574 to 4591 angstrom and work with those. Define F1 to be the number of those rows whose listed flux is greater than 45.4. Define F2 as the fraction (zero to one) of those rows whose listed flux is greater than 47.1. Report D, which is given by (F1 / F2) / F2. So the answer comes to 28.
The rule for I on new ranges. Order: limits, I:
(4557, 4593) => 4591.58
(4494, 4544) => 4536.93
